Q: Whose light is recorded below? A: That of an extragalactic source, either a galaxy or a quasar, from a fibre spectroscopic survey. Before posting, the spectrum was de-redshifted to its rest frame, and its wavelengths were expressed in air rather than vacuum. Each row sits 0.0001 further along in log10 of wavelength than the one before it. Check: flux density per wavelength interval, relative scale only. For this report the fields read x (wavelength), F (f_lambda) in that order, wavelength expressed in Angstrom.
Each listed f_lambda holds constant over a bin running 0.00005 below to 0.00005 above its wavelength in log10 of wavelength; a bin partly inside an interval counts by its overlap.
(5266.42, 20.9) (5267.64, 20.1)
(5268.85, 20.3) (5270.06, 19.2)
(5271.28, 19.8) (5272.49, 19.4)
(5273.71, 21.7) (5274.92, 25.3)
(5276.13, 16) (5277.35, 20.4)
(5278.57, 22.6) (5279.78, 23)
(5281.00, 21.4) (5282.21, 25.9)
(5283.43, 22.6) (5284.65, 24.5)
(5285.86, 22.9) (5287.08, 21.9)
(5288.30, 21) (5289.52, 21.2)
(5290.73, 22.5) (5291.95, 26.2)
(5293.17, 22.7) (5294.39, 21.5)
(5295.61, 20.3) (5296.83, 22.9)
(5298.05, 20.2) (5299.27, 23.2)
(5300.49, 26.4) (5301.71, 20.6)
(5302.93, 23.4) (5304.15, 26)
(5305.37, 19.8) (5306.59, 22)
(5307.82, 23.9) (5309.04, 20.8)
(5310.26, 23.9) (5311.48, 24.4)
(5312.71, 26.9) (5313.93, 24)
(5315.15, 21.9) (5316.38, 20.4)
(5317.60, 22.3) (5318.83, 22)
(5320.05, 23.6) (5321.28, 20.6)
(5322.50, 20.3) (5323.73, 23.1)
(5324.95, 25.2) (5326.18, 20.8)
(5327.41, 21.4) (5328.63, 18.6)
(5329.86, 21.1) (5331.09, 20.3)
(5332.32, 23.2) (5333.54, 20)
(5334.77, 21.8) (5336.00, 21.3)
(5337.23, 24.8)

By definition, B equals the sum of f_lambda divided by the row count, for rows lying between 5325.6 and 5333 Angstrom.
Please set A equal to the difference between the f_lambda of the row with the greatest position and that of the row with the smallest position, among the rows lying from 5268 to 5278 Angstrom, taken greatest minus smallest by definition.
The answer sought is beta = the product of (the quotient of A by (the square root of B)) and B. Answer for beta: 0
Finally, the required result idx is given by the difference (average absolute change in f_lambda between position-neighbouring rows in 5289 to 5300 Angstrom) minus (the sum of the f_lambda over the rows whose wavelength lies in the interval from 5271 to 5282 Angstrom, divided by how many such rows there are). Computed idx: -18.7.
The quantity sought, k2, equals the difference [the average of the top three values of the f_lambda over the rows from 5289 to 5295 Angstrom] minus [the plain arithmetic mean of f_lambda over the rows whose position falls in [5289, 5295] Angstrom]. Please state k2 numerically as 0.98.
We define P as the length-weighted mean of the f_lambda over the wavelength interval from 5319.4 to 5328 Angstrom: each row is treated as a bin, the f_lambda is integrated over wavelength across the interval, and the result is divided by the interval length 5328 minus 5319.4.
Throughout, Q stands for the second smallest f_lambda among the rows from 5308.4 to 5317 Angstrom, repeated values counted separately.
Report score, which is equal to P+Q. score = 42.9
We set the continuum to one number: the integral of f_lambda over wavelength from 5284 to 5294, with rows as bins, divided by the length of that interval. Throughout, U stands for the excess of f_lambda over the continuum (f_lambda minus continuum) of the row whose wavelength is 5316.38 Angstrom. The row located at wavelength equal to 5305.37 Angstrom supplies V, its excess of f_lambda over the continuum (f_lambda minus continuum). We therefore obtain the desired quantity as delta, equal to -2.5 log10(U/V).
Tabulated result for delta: 0.2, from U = -2.4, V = -3.0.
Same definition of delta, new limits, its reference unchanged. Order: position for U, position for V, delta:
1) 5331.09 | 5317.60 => -1.7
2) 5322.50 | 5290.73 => -2.2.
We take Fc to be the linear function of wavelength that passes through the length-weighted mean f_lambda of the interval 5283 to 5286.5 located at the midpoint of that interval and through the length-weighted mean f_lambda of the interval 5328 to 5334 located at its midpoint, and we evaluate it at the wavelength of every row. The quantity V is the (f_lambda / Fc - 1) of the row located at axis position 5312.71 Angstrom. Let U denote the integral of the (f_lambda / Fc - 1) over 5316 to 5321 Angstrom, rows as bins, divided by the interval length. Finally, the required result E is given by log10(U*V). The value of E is -2.1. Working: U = 0.03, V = 0.24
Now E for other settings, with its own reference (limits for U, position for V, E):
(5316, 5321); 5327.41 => -3.1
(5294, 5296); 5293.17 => -3.2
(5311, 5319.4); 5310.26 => -2.2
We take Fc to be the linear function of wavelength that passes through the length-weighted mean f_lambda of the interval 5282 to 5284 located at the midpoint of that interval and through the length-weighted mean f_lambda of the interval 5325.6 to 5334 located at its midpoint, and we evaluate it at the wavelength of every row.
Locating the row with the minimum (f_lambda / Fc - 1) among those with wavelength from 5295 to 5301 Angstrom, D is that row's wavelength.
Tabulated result 5295.61 Angstrom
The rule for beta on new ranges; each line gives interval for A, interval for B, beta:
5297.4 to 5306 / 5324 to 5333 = -2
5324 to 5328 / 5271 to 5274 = -17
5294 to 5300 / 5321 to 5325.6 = 8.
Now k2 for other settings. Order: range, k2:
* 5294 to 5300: 0.91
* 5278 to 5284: 0.73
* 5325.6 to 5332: 0.66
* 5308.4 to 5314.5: 1.10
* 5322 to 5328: 1.07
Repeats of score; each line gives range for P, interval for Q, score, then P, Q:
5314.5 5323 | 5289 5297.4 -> 42.8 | 21.6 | 21.2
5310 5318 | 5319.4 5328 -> 44.0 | 23.4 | 20.6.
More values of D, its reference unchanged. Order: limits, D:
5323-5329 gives 5328.63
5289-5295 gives 5289.52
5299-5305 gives 5301.71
